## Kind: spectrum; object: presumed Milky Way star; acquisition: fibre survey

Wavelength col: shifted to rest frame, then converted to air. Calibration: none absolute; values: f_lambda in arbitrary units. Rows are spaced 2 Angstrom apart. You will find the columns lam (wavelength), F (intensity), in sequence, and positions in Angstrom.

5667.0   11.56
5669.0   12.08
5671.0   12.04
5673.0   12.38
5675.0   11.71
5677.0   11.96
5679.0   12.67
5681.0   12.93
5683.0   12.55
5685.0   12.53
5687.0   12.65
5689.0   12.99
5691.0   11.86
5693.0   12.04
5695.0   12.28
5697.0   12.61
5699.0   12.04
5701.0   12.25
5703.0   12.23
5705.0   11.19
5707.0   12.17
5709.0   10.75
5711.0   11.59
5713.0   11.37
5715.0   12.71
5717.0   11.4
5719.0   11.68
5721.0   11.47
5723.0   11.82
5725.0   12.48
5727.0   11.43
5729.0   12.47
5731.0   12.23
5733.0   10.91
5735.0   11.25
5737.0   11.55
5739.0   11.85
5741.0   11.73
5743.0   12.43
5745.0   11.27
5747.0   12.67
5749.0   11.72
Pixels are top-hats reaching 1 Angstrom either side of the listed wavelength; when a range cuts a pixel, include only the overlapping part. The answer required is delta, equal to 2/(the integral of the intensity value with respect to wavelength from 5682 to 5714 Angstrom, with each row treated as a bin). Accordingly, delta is 0.0052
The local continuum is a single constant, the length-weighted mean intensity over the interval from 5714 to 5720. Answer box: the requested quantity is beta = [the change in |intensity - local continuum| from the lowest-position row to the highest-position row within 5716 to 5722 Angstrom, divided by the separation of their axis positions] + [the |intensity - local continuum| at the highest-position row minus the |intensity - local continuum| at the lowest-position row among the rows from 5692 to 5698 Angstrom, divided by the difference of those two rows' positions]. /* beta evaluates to 0.1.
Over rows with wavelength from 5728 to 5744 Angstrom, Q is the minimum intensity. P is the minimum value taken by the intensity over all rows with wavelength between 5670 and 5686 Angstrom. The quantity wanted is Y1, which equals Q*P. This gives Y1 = 128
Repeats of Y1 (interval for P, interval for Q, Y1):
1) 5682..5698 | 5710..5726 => 135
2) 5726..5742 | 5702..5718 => 117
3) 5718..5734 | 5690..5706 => 122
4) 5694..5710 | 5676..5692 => 127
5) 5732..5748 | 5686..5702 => 129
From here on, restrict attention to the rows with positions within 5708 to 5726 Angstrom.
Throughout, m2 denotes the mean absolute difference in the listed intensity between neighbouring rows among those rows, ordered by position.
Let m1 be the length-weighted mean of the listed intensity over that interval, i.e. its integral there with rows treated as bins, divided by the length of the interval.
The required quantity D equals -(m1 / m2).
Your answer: -18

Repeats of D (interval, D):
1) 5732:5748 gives -19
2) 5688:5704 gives -32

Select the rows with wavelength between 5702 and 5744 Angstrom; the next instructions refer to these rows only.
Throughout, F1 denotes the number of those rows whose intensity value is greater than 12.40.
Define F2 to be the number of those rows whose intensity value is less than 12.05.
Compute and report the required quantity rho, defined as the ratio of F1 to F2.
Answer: 0.29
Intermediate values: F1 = 4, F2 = 14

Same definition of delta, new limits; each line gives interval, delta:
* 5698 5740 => 0.0041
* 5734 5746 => 0.0143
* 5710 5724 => 0.0122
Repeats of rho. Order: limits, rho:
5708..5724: 0.14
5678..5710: 1.40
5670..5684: 1.00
